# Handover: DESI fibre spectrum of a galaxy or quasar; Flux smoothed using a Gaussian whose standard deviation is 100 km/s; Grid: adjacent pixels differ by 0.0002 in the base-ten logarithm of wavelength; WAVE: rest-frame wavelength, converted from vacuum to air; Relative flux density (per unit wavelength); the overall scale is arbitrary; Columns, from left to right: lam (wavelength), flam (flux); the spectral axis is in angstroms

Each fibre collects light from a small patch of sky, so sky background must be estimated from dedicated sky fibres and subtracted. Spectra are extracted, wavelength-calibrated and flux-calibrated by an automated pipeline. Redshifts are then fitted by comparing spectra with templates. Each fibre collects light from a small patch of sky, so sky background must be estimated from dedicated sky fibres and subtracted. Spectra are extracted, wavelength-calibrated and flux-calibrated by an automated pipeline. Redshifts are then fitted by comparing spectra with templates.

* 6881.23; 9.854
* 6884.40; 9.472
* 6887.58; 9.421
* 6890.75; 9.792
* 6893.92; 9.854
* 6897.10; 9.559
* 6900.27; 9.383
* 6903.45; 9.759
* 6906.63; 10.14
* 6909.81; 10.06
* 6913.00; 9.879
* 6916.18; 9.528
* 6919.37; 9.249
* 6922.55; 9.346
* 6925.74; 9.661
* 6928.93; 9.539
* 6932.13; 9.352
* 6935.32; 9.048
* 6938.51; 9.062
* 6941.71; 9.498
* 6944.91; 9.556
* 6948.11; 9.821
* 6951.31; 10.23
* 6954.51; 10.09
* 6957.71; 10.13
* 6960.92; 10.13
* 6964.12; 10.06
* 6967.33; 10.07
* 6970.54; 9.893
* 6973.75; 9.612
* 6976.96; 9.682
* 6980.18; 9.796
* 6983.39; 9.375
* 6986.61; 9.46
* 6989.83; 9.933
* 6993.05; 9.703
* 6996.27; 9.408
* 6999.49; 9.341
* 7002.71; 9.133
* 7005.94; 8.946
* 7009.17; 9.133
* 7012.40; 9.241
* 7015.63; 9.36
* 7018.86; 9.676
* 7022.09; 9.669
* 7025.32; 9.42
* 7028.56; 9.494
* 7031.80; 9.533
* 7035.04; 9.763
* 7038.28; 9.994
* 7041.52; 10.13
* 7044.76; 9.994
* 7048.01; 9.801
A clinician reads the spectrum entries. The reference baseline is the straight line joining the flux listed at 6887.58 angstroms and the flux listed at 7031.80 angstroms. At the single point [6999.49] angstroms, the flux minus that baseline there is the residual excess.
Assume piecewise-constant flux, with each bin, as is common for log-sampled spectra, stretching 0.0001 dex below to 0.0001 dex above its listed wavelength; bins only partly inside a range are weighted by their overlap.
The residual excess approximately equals -0.2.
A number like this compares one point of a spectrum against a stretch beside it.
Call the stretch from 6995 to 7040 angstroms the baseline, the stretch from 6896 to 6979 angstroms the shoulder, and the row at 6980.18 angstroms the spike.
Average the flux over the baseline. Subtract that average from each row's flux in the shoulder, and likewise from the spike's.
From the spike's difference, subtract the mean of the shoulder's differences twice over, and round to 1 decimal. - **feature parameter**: -0.2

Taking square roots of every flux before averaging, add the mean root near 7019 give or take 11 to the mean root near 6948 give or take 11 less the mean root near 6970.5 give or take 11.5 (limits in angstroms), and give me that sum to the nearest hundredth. 3.05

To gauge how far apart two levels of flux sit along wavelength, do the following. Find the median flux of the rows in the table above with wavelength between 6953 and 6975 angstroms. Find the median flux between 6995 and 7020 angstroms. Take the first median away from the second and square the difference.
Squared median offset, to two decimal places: 0.61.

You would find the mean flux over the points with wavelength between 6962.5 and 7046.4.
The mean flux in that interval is 9.61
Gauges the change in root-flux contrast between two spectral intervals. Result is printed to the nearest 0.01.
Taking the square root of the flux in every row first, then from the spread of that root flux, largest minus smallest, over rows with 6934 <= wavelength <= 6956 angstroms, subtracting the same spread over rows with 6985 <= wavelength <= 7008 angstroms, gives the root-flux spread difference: 0.03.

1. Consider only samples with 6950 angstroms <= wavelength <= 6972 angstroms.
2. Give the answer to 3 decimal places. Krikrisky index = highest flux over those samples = 10.230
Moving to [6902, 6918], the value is 10.140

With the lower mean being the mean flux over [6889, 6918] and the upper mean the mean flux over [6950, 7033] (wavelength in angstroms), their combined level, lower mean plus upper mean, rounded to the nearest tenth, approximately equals 19.4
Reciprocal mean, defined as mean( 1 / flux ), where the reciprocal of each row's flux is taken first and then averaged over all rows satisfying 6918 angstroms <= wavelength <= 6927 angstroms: 0.106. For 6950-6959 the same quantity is 0.099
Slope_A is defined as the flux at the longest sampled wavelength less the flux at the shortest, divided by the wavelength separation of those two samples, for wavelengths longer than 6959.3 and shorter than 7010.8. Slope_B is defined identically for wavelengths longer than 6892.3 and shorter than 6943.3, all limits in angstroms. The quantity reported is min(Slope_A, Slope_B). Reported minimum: -0.021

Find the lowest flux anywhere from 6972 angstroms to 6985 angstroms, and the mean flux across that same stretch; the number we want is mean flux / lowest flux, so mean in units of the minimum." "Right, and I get 1.03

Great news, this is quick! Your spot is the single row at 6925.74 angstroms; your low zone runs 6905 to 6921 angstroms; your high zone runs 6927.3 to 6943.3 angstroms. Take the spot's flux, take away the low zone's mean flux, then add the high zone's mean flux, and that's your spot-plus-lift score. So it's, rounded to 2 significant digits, 9.2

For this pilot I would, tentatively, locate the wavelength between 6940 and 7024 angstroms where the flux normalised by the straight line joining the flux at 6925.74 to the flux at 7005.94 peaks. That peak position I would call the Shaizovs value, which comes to 7022.09 angstroms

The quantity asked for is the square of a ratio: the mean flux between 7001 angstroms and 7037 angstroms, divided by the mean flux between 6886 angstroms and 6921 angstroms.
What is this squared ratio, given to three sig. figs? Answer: 0.940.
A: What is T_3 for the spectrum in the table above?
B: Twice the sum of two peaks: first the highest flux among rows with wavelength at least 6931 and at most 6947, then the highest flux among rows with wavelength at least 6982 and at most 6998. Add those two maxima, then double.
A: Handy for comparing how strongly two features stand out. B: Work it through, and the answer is 39.0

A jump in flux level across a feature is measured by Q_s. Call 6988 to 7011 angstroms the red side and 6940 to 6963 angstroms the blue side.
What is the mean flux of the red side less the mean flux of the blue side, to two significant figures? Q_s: -0.55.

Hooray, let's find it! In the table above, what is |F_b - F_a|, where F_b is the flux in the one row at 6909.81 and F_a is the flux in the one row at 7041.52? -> 0.1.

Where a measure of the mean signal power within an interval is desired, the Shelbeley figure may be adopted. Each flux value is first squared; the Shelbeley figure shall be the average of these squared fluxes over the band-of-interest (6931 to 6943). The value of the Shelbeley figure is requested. 85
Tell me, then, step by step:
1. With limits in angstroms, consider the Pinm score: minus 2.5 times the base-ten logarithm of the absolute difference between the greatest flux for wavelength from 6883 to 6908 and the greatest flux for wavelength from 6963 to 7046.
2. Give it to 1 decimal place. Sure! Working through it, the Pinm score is 5.0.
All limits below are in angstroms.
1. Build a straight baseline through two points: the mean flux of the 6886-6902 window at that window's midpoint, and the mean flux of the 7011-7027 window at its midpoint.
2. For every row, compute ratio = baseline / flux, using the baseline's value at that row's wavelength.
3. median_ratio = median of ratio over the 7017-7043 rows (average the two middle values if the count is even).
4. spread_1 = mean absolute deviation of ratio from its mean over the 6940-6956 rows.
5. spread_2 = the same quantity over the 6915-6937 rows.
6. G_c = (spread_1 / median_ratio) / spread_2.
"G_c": 1.5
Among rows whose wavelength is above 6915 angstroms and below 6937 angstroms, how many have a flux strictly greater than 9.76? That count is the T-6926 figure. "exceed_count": 0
